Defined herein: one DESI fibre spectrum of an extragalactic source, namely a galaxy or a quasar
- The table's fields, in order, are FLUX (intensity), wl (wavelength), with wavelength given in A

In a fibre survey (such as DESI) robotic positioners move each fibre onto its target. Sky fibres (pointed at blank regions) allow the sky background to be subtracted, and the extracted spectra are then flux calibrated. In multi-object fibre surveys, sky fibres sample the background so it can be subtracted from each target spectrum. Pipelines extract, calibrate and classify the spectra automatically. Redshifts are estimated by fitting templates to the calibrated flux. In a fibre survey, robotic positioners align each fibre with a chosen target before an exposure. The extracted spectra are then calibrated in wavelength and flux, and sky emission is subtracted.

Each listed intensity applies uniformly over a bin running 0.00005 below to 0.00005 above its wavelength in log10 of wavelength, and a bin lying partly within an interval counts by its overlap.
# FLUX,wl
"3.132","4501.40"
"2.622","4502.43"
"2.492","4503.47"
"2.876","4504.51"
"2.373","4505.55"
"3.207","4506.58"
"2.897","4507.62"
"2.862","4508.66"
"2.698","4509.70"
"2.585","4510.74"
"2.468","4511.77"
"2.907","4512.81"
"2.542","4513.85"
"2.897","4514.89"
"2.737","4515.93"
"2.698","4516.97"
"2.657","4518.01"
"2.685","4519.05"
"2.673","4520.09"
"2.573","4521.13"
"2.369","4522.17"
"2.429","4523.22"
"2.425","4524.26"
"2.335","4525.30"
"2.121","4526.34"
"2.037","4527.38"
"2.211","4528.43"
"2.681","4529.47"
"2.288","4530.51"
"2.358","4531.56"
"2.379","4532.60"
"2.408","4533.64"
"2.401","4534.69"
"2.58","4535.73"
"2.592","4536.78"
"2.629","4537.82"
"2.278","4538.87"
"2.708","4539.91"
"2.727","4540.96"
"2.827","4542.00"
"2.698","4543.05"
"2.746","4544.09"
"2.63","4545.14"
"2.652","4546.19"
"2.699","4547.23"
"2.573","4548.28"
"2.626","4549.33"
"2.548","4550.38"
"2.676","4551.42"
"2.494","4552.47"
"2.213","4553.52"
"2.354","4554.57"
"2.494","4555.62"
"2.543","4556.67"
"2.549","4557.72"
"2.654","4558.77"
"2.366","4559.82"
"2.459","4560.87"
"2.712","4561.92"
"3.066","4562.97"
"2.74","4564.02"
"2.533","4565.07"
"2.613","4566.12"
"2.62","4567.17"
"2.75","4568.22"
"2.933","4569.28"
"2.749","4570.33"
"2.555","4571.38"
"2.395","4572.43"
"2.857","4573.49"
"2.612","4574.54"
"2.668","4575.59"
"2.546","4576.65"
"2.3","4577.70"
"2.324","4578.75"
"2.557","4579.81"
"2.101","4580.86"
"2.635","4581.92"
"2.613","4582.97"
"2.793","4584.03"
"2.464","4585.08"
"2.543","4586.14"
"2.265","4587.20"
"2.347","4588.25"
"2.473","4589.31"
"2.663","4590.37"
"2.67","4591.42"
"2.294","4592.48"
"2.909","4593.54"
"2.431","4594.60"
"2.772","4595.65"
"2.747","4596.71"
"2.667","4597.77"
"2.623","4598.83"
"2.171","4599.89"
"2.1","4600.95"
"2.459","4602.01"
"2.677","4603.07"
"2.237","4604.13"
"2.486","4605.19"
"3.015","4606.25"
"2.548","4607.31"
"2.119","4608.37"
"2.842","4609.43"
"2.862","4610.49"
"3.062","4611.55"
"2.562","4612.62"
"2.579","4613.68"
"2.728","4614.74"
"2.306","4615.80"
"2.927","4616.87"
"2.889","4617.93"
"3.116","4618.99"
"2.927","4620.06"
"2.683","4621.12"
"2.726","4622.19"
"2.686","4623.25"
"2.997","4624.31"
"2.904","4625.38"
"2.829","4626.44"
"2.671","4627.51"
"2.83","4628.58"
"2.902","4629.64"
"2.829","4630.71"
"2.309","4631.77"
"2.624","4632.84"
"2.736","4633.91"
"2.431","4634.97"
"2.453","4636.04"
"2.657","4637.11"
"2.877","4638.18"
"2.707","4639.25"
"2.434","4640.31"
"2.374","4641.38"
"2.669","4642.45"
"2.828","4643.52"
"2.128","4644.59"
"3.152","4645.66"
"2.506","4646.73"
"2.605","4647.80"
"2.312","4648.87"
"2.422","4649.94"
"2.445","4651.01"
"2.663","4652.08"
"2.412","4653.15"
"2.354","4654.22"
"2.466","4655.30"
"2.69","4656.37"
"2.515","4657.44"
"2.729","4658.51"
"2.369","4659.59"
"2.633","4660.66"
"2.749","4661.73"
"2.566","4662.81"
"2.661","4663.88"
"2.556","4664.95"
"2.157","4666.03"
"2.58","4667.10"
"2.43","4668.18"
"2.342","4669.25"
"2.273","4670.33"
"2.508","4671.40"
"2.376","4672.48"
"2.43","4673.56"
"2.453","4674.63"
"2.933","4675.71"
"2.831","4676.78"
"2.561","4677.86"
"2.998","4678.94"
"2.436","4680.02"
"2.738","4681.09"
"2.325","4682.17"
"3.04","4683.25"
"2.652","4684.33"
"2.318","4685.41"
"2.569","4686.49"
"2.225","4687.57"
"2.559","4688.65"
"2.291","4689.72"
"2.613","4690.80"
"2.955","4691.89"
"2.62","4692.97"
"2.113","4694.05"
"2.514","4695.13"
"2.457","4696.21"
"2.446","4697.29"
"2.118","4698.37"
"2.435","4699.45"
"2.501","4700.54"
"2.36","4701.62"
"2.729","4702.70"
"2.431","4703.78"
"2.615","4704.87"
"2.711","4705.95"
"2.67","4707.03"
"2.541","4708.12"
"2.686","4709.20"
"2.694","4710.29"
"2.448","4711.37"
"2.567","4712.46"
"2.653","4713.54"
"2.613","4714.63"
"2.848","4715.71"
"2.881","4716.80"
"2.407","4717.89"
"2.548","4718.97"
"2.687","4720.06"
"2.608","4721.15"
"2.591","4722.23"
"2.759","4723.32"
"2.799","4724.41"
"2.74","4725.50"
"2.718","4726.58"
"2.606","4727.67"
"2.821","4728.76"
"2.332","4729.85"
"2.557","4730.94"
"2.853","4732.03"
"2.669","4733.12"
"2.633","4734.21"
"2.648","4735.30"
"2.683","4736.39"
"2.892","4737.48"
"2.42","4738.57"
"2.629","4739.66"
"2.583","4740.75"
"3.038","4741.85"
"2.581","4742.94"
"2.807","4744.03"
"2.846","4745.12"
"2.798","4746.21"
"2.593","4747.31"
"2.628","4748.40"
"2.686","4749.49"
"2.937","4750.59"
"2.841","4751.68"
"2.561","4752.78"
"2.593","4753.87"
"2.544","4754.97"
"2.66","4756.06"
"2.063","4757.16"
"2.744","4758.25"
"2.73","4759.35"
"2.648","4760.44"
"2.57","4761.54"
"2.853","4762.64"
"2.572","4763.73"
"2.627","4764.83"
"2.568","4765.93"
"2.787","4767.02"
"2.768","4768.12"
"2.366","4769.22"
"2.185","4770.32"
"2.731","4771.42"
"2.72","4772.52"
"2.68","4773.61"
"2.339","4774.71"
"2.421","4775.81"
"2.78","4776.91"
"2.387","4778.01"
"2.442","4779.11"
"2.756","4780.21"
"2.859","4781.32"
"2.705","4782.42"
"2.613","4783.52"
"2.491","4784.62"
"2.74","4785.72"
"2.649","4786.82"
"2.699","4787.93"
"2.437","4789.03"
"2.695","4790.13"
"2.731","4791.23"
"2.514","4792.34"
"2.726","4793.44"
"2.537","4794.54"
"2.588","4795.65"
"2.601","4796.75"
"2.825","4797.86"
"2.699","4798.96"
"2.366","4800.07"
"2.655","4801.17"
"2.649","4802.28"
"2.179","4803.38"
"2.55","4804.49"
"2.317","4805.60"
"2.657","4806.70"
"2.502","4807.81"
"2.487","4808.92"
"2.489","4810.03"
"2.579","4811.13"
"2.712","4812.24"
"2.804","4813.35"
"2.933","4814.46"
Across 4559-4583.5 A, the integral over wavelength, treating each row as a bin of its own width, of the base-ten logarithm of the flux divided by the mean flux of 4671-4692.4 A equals 0.0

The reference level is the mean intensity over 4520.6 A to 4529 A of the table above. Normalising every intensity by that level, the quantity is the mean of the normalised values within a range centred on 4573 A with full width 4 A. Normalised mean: 1.126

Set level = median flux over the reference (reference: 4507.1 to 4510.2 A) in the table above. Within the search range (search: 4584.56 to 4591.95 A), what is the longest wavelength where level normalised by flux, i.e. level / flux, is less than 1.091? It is 4591.42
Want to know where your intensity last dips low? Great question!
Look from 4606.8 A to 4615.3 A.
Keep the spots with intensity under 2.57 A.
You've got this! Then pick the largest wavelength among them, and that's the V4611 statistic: 4612.62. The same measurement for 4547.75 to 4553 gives 4552.47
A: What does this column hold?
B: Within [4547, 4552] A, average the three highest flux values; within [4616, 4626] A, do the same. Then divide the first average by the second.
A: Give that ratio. 0.89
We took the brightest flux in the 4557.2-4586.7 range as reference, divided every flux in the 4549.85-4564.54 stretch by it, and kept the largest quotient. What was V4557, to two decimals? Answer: 1.00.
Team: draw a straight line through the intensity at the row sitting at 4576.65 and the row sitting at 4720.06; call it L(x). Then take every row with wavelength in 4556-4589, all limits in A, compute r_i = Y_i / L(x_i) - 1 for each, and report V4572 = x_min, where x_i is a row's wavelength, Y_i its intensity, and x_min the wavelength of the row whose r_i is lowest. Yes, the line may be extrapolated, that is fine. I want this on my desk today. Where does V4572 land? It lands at 4580.86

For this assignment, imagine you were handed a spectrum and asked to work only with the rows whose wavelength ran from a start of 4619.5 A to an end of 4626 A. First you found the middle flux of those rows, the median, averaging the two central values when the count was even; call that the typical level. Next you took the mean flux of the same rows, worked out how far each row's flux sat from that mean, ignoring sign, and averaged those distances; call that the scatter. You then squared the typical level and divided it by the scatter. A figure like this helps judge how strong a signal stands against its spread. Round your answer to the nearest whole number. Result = 65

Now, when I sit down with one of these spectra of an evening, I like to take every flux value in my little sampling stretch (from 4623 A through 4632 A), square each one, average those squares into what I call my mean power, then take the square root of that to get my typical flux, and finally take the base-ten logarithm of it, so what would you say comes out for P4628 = 0.444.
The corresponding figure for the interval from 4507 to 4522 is 0.433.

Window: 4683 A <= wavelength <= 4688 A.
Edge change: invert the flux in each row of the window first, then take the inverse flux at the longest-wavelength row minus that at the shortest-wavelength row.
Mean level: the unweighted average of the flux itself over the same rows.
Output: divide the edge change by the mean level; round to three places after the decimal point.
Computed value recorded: 0.047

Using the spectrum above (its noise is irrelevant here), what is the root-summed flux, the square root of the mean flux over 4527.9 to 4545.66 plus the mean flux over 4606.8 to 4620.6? 2.29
